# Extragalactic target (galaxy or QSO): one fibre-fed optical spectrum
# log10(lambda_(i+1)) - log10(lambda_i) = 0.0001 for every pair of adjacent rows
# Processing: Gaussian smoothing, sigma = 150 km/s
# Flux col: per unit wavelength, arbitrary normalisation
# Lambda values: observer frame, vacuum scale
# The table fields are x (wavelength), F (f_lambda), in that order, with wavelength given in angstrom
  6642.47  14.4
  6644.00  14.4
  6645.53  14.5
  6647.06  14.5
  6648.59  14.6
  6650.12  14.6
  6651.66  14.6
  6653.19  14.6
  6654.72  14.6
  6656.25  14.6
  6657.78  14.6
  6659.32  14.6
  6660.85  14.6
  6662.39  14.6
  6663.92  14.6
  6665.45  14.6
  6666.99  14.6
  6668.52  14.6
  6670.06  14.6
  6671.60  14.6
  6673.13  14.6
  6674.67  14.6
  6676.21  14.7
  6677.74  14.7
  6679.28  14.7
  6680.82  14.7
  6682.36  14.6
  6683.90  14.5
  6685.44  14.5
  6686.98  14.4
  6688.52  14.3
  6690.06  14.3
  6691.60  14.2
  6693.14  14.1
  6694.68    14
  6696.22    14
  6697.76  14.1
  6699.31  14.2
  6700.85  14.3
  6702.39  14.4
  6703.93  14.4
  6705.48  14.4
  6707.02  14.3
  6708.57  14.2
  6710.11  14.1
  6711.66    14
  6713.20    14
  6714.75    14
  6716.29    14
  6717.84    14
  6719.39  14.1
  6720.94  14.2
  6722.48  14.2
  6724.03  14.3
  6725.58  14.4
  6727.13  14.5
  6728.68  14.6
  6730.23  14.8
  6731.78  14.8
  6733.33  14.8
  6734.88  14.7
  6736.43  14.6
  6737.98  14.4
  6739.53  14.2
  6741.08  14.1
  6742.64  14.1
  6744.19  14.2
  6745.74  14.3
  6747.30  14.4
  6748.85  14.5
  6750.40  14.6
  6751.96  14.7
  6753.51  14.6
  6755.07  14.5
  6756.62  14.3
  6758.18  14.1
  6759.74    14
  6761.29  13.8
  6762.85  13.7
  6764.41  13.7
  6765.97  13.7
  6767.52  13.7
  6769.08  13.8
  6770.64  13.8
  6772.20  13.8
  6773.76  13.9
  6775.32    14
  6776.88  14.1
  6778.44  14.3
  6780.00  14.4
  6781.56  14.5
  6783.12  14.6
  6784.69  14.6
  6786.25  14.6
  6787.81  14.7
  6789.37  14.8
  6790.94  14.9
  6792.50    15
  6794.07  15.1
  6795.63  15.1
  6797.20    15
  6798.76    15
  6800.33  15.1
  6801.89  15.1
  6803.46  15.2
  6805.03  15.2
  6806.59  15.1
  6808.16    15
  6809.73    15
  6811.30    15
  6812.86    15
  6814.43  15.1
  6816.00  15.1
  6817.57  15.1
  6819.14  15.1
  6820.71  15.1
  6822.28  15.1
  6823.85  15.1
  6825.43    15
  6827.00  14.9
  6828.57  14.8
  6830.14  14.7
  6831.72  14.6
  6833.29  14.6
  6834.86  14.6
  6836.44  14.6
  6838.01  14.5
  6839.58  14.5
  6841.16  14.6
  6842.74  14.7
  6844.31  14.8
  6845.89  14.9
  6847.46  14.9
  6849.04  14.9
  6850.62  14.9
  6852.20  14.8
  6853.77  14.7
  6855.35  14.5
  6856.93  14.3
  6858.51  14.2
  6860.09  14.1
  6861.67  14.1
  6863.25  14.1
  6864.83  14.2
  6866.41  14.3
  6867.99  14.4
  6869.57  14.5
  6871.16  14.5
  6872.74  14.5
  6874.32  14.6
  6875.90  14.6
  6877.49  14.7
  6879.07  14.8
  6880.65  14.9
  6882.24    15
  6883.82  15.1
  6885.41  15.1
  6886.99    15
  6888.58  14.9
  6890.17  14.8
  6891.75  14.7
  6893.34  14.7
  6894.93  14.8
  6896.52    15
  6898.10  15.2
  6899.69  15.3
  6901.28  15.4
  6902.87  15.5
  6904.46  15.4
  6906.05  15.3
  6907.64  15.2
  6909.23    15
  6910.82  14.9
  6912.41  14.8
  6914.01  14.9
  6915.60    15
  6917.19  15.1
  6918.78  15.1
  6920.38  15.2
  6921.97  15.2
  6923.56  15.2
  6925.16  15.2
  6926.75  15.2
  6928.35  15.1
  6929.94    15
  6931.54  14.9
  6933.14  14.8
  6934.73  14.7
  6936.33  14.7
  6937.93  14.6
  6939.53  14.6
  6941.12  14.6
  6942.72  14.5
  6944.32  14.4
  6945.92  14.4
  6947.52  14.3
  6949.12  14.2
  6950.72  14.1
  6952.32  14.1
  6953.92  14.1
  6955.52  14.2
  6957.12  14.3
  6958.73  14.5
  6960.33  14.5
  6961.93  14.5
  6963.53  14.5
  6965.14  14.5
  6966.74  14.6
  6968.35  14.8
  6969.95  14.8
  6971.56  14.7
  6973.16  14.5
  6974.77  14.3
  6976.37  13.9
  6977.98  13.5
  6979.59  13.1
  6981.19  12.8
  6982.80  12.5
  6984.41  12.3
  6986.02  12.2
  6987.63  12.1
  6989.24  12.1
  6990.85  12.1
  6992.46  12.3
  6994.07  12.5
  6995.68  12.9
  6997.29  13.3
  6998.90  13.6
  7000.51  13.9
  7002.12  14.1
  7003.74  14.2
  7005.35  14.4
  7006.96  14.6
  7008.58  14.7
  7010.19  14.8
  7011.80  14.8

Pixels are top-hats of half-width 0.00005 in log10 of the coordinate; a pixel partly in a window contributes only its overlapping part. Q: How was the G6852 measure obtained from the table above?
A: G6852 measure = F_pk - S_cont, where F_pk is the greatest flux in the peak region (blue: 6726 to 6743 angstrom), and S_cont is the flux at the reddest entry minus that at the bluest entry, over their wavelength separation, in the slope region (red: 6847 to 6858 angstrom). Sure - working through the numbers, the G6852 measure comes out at 14.9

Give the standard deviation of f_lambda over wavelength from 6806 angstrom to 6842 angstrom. 0.23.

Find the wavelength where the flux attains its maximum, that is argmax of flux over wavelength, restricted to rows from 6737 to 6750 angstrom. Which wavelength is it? 6748.85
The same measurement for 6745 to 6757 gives 6751.96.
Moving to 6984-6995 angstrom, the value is 6994.07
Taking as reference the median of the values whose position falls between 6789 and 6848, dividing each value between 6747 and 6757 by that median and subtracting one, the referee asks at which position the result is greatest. 6751.96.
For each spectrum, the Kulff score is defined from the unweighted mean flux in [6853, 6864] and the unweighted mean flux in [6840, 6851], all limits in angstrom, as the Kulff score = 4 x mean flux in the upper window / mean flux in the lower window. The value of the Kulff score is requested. 3.86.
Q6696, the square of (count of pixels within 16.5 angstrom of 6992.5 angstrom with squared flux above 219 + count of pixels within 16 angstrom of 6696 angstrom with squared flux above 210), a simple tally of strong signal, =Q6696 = 16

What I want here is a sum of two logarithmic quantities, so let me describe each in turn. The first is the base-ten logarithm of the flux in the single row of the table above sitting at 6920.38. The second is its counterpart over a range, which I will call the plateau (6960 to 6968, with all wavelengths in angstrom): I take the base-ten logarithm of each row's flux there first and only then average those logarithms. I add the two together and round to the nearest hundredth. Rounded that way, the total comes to 2.34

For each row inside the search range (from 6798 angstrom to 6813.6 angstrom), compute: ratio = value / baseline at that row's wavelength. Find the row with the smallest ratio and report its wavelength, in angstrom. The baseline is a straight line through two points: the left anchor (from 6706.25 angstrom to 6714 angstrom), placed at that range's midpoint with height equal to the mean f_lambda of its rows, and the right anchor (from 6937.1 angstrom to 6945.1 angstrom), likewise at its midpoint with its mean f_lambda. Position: 6812.86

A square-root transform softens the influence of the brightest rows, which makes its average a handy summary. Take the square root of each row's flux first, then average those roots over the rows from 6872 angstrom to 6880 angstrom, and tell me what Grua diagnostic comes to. 3.83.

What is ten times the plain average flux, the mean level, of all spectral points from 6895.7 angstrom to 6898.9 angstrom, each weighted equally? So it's 151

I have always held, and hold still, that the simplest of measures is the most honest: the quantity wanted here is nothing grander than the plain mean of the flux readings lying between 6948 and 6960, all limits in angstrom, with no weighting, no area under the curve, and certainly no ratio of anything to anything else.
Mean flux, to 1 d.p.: 14.2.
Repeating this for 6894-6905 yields 15.2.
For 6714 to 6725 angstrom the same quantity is 14.1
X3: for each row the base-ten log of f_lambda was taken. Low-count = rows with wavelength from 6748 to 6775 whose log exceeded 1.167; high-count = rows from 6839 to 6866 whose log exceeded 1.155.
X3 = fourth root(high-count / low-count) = 1.86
